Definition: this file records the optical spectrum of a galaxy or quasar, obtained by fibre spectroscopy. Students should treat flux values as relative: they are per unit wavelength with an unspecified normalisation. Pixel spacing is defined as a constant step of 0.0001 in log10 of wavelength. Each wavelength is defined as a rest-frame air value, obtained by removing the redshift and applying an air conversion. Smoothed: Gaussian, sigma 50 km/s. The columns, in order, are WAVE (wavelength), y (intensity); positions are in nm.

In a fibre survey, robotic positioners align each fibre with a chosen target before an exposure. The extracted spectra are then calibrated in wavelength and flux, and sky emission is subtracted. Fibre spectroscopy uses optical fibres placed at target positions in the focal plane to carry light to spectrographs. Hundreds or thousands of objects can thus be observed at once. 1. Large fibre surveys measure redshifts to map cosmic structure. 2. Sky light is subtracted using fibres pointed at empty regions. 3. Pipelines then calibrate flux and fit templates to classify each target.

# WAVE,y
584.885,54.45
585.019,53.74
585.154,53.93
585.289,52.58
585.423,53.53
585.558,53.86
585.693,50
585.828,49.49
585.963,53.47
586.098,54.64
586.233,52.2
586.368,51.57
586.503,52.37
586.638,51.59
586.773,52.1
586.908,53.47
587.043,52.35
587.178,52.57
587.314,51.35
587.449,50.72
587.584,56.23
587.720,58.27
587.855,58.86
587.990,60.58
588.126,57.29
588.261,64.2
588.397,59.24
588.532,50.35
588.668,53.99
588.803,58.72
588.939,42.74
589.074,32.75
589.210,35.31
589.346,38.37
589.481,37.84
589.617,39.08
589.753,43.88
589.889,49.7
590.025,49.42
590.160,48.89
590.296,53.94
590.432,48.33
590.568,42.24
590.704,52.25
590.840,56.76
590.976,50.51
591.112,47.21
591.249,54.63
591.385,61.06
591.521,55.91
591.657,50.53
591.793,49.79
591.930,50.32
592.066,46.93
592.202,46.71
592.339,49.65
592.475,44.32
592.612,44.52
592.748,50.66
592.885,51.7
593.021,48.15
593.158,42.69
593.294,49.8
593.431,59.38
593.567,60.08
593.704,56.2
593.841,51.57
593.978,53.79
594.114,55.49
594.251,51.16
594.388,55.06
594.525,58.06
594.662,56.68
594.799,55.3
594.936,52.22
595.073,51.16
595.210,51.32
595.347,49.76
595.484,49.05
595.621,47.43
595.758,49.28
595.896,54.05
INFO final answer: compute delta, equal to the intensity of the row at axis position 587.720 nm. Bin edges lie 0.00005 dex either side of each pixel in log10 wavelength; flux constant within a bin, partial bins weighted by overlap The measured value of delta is 58.27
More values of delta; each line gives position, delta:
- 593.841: 51.57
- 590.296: 53.94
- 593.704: 56.2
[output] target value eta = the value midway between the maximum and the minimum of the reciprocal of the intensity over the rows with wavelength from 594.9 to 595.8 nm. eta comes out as 0.0201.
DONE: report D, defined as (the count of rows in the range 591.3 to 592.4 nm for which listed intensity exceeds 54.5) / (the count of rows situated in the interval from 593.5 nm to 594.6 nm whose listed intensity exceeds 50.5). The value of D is 0.25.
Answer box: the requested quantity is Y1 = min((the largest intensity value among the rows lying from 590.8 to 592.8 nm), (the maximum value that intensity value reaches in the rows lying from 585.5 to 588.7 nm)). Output 61.1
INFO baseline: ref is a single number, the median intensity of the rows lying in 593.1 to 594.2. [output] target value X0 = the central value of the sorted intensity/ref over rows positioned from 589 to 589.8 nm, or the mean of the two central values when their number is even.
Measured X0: 0.697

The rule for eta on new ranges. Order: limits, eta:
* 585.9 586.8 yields 0.0188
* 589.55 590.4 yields 0.0221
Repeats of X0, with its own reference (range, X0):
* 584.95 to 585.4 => 0.984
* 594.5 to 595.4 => 0.956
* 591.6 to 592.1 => 0.916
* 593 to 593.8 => 0.970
